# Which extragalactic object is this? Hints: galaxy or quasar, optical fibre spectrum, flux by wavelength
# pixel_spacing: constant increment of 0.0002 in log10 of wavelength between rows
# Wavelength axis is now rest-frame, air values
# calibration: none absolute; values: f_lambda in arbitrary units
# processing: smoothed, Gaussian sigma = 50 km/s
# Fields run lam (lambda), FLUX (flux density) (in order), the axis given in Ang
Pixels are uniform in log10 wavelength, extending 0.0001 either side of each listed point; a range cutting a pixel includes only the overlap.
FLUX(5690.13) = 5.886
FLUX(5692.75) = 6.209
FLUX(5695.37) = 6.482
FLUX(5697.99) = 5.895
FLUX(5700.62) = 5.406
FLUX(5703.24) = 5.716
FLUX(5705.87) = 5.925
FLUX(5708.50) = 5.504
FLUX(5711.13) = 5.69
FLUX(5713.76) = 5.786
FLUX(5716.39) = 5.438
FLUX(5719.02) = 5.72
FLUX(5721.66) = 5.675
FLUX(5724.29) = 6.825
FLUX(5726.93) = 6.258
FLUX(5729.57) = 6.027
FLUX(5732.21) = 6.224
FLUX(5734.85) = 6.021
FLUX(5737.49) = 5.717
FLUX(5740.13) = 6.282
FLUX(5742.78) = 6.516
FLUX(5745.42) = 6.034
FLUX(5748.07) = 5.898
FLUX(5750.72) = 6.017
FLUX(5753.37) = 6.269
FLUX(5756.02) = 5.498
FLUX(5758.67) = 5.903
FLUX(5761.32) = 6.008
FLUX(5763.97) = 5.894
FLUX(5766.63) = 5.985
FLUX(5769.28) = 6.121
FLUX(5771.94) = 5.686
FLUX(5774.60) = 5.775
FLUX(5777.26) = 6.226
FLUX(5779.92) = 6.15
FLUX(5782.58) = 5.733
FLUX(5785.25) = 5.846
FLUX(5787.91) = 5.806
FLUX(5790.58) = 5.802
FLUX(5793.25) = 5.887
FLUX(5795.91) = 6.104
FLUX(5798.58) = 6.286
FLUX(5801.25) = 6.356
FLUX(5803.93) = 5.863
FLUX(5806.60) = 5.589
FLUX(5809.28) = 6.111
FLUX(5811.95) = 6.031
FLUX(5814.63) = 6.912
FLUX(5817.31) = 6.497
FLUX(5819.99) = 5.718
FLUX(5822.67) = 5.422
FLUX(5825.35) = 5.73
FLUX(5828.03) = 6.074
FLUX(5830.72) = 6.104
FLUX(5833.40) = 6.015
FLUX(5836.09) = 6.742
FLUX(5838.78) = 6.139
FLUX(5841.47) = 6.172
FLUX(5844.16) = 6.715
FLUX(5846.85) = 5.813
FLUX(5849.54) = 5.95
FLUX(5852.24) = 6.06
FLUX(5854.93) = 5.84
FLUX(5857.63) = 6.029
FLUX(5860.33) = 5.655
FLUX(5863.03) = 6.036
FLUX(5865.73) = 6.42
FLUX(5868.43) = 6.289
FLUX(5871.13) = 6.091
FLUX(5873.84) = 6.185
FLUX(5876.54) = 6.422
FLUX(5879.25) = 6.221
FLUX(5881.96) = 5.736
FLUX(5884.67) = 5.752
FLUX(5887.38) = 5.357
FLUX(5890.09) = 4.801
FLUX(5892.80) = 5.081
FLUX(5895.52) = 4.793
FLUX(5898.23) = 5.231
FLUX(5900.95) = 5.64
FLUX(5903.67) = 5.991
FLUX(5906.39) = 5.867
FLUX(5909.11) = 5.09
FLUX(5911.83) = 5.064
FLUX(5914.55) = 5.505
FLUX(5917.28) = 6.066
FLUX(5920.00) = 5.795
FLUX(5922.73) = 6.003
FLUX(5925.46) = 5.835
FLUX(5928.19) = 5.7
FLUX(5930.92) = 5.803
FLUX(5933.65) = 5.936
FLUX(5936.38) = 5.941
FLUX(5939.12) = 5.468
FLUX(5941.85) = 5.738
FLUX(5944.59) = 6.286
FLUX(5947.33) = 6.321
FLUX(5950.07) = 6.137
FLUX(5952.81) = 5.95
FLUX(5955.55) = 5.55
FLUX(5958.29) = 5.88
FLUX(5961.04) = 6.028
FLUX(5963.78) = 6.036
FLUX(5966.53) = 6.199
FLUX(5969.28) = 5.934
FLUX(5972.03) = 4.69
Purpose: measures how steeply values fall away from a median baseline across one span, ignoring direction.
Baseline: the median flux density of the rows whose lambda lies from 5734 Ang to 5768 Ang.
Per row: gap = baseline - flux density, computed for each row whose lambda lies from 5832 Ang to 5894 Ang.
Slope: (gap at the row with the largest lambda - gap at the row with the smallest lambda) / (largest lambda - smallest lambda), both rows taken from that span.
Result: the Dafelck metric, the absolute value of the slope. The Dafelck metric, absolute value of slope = 0.0157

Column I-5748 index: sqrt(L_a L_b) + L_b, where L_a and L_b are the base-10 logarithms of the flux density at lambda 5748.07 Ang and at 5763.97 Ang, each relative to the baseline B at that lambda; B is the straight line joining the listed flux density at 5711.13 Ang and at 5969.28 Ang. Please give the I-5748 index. 0.024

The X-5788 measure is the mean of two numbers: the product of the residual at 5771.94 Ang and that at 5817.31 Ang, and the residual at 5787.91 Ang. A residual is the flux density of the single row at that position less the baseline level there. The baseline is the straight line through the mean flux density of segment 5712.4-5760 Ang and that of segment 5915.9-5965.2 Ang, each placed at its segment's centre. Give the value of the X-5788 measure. -0.17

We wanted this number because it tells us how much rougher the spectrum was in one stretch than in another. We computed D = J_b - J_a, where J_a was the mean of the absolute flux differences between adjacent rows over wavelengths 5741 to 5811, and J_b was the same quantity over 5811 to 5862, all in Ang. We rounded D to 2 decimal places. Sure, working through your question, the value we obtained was 0.14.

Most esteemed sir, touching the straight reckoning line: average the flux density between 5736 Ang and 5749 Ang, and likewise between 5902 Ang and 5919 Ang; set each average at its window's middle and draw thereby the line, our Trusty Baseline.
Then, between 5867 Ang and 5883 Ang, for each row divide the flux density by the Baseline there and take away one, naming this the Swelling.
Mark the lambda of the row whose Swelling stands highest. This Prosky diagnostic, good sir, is 5876.54 Ang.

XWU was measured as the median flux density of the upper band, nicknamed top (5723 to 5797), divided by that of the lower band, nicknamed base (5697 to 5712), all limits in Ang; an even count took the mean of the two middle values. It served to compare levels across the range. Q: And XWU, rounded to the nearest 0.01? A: 1.05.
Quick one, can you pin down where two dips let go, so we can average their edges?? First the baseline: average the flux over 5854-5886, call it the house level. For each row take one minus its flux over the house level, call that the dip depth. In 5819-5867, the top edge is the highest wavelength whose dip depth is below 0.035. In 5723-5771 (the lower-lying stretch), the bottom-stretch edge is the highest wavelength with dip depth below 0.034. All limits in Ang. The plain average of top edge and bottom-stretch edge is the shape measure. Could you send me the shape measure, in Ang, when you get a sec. 5817.5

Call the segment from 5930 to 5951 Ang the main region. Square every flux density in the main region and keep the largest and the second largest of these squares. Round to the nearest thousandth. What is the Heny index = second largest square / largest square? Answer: 0.989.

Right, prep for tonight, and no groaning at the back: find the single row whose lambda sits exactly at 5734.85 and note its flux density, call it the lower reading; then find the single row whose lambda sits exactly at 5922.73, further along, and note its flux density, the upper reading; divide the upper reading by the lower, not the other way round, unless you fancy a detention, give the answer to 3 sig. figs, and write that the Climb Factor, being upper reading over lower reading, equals 0.997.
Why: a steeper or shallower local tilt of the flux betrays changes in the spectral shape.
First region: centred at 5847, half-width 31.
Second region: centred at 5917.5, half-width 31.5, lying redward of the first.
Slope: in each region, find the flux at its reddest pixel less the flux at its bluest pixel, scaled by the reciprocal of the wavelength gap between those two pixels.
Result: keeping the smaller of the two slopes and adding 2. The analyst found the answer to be 2.00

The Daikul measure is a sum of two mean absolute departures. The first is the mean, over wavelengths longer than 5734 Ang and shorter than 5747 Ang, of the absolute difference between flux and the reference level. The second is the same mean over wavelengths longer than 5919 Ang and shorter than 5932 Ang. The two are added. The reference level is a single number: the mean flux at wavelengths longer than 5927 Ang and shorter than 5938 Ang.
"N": 0.40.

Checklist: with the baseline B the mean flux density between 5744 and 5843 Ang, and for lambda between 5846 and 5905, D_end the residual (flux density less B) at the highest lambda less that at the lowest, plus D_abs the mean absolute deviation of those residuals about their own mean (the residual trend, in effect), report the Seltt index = 0.55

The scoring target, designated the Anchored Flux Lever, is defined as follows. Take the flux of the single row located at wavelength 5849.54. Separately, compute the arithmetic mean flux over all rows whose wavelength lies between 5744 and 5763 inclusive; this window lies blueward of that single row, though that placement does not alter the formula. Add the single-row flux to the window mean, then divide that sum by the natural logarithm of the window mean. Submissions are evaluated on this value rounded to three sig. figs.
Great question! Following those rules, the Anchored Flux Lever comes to 6.67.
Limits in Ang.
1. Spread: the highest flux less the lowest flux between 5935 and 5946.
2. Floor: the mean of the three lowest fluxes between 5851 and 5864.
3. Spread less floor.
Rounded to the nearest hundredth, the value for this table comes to -5.02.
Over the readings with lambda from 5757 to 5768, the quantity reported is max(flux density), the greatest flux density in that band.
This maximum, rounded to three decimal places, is 6.008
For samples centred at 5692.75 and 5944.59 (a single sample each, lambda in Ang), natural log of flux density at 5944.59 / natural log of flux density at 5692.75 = 1.01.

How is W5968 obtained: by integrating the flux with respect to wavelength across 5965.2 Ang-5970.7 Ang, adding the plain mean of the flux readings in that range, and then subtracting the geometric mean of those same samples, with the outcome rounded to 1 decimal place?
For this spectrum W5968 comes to 33.3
